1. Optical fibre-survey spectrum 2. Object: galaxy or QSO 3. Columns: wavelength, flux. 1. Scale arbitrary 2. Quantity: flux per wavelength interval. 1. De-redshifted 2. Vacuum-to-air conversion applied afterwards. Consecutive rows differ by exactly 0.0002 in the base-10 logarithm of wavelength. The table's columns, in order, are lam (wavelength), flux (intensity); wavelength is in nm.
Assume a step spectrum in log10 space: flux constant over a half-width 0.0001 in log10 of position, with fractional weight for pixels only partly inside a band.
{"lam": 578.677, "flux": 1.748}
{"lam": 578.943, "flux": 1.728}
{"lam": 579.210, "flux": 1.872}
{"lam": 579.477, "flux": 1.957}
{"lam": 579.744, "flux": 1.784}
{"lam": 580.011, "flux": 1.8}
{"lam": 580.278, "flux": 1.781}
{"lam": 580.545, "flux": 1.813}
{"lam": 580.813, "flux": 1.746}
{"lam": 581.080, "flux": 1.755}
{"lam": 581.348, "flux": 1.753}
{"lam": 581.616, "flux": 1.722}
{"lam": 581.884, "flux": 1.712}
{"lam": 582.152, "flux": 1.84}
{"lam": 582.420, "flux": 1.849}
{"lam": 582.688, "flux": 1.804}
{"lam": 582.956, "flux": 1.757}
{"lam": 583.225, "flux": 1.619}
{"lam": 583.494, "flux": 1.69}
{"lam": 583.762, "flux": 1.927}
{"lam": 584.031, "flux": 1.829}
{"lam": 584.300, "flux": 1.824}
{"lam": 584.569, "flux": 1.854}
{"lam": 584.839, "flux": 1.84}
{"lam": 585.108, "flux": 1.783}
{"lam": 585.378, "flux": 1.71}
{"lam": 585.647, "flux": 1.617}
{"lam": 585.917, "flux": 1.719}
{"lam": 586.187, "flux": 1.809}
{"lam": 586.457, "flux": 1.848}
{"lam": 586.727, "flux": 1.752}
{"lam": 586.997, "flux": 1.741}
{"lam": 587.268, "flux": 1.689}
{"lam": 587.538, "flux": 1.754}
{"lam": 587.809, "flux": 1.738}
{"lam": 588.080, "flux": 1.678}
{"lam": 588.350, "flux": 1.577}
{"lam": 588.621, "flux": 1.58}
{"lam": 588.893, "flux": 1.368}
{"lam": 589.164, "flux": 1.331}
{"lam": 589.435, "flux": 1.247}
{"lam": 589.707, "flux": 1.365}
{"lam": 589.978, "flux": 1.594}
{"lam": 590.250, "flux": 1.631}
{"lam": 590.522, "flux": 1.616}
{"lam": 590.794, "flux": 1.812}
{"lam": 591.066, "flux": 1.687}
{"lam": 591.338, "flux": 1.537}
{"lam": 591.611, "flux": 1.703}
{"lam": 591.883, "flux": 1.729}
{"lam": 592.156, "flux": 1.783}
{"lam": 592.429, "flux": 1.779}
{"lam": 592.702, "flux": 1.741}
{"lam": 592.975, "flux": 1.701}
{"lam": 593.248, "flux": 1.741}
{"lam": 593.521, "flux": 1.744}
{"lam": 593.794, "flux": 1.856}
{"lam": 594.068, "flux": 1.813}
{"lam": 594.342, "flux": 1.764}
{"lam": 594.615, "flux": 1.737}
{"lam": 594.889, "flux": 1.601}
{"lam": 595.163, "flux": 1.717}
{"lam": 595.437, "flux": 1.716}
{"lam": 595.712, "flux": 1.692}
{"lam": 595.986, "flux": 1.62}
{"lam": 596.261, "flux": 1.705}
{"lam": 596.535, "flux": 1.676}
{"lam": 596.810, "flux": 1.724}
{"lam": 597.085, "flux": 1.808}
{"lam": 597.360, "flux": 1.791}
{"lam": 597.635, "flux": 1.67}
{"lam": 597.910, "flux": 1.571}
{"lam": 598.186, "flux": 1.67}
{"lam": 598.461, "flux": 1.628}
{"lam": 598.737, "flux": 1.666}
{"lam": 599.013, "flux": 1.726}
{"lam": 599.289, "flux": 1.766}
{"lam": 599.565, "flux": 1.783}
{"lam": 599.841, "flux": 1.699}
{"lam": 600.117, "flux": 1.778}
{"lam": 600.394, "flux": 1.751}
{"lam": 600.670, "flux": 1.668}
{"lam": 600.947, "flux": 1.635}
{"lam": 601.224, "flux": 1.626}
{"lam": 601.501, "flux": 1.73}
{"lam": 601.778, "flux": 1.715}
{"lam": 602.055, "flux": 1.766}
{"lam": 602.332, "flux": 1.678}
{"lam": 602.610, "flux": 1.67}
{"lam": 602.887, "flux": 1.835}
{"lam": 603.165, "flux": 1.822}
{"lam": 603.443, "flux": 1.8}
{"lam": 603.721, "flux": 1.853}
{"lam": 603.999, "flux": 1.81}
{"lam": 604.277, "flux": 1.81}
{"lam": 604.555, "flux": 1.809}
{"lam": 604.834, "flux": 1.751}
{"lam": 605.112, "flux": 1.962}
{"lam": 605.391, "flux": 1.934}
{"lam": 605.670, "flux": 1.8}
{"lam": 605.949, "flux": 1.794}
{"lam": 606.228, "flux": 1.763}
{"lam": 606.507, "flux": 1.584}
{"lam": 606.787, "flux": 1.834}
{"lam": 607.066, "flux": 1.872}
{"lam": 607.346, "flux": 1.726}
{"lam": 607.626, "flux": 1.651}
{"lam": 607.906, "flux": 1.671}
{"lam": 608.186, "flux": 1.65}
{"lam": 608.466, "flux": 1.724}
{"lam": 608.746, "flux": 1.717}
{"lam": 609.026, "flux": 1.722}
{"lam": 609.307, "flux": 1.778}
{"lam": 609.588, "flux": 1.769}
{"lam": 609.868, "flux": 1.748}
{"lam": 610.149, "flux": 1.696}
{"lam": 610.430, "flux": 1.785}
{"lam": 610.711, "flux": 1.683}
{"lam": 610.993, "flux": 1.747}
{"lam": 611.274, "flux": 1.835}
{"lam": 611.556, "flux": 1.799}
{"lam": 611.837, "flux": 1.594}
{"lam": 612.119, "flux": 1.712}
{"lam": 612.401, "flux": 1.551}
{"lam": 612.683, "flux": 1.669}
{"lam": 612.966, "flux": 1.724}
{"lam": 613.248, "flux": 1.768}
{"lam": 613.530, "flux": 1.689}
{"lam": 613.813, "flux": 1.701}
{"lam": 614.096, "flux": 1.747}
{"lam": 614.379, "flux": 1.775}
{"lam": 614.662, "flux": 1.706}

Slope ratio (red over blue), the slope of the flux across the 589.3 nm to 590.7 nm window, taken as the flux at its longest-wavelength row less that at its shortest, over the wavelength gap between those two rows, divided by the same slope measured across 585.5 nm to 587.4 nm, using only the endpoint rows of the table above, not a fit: 7.6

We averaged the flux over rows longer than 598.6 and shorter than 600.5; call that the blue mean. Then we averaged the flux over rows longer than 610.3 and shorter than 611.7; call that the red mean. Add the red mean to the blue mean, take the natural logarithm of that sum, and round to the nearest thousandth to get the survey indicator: 1.255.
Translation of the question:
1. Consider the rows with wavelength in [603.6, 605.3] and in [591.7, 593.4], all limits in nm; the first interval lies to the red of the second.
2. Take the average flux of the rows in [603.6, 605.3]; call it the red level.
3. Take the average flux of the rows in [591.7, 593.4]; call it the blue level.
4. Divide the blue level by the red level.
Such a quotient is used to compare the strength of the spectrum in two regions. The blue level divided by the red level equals 0.95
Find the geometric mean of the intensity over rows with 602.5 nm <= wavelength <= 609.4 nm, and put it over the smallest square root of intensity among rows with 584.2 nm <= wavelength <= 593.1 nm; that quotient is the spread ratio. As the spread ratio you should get 1.59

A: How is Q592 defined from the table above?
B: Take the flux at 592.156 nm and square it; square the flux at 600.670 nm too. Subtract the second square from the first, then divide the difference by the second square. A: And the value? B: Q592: 0.14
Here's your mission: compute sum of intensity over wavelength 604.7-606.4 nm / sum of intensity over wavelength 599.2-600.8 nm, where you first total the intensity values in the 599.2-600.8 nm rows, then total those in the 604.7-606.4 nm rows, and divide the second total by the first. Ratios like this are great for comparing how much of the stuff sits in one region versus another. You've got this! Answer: 1.054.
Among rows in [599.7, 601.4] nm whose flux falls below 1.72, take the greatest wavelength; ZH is 601.224 nm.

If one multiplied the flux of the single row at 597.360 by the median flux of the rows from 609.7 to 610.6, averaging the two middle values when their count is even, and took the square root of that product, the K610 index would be 1.77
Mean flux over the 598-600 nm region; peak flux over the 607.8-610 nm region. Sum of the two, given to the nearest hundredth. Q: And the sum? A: 3.48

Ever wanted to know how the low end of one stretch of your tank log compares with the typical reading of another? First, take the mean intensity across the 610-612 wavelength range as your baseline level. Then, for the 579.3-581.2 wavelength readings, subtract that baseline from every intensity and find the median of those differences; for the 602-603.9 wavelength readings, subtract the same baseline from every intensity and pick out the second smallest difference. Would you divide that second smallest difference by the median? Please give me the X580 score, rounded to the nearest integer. -1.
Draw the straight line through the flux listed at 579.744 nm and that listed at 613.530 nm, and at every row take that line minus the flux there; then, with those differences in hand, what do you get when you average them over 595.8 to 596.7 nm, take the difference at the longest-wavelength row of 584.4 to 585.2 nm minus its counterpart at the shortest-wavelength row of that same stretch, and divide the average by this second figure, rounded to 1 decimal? 1.0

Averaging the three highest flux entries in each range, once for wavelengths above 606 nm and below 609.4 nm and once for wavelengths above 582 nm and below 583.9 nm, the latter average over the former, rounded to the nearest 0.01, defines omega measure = 1.02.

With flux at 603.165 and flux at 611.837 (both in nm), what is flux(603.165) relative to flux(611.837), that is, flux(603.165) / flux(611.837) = 1.14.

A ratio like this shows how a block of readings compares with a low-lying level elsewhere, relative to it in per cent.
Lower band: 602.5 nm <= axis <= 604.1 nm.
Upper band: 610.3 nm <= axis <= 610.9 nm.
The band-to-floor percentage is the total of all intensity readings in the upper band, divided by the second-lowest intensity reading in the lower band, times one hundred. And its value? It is 193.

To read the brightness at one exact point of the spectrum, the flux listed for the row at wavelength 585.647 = 1.617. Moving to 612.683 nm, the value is 1.669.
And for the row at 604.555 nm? 1.809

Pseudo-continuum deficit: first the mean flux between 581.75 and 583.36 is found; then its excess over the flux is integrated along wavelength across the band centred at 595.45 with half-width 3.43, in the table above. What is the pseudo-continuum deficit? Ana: 0.32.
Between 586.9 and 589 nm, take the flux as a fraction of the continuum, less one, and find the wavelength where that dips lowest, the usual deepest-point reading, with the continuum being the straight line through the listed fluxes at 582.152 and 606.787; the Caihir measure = 588.893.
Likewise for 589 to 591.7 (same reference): 589.435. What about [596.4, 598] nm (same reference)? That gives 597.910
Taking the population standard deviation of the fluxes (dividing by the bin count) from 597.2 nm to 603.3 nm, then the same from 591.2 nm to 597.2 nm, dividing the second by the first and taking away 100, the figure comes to -98.97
